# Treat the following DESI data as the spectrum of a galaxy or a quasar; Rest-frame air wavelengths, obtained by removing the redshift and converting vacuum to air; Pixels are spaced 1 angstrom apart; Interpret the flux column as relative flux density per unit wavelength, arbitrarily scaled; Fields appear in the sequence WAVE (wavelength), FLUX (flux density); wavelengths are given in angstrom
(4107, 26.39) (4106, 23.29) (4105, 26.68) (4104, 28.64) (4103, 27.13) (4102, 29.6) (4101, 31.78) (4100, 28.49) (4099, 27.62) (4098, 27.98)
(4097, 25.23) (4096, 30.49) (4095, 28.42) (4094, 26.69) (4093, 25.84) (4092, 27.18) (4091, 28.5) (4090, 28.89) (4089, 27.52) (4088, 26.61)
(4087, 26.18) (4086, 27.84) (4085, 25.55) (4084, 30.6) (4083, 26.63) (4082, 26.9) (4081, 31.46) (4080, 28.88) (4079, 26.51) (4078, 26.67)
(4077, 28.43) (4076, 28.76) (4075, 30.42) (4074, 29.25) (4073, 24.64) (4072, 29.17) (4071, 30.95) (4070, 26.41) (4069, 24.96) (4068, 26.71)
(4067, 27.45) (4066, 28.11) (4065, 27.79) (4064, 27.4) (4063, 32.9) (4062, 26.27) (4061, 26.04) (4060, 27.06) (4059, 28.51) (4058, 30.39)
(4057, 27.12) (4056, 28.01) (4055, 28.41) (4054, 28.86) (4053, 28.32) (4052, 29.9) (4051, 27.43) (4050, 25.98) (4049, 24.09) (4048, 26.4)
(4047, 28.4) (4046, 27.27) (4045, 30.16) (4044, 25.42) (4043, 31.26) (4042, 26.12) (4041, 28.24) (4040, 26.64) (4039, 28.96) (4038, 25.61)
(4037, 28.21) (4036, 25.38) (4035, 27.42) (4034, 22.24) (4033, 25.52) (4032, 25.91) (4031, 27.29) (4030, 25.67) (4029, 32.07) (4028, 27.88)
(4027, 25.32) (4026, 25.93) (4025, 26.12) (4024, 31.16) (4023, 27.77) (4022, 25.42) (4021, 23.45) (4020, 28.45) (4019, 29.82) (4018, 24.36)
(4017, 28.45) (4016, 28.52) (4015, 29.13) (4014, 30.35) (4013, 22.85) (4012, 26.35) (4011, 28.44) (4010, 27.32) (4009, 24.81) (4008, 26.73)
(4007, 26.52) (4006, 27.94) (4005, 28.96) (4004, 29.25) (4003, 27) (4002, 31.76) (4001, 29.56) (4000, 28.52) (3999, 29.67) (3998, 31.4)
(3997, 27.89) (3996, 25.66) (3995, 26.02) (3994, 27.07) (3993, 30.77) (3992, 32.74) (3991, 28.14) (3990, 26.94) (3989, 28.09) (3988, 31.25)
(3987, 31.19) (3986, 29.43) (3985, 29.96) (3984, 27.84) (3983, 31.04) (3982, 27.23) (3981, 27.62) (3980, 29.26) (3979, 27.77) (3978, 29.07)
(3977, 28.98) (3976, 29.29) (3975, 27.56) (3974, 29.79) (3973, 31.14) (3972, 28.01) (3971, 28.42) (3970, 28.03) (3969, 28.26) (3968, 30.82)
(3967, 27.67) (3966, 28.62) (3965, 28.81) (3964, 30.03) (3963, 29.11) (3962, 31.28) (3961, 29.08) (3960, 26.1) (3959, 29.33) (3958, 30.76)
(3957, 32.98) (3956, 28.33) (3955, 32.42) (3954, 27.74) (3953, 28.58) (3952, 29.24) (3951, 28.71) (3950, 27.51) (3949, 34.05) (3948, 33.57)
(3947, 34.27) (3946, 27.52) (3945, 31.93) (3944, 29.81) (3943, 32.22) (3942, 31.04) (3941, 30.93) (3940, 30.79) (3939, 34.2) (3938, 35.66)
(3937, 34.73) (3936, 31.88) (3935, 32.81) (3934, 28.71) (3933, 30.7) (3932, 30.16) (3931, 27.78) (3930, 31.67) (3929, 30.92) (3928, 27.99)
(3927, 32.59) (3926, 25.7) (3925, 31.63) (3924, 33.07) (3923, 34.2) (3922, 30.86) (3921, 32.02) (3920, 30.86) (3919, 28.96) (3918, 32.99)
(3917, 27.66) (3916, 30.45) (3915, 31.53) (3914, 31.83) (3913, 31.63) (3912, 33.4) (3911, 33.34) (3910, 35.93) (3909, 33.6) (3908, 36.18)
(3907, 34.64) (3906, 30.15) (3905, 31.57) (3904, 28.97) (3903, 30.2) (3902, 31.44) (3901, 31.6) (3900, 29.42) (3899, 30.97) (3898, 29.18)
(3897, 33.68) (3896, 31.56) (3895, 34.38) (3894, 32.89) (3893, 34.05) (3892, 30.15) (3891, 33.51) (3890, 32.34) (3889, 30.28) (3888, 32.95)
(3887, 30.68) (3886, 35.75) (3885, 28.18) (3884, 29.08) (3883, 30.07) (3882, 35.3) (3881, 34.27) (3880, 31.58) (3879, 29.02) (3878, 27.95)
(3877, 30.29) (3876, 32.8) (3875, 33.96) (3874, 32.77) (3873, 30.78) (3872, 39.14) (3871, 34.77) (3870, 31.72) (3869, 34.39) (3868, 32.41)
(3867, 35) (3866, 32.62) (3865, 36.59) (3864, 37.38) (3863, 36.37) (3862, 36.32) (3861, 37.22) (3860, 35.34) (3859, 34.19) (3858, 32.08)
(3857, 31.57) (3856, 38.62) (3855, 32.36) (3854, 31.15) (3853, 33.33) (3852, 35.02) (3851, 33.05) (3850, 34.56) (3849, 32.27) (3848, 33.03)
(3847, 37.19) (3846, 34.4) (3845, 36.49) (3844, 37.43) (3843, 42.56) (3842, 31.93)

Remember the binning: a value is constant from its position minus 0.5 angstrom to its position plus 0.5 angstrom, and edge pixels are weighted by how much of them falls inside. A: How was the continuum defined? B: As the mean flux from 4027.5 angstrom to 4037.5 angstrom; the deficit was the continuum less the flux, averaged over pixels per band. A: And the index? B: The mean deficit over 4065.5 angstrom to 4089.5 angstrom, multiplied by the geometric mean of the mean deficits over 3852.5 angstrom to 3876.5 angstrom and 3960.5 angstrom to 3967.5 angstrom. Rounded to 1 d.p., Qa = -4.4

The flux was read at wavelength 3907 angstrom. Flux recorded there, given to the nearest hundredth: 34.64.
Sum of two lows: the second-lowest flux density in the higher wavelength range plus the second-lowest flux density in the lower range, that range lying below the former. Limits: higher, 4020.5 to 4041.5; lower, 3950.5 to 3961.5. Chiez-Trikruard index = 51.2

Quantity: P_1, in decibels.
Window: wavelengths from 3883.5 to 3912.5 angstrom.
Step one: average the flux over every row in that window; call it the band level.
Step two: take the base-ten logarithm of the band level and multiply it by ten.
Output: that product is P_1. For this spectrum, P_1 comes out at 15.1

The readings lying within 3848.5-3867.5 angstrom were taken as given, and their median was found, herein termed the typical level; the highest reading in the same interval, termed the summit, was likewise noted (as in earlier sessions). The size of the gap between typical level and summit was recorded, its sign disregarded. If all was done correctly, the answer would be 4.1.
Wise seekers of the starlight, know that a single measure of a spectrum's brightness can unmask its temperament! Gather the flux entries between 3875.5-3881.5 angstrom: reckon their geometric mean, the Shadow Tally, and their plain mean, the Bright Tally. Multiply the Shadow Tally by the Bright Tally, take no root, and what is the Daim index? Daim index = 958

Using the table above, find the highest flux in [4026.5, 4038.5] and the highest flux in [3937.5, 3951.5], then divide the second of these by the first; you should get 1.11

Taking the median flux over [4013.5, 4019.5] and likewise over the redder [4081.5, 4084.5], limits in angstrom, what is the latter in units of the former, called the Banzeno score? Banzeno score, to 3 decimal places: 0.933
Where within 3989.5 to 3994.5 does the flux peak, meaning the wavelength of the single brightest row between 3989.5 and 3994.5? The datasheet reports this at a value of 3992 angstrom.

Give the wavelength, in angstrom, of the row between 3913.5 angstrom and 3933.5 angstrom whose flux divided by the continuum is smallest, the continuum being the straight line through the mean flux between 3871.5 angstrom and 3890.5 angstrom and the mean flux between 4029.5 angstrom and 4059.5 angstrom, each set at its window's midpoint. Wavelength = 3926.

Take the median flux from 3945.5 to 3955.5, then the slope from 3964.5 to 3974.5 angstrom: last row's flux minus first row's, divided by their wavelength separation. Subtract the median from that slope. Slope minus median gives -28.87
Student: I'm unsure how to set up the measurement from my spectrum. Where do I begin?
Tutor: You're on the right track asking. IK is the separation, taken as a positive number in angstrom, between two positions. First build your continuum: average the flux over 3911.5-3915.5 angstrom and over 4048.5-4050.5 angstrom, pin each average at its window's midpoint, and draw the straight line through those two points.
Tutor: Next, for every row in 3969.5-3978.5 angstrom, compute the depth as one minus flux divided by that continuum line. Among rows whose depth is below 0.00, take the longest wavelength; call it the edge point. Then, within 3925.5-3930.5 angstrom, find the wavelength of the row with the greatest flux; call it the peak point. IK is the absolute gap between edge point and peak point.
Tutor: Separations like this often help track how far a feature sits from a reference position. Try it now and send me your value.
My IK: 51 angstrom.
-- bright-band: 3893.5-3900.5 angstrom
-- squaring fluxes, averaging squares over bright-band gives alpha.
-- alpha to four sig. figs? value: 1010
